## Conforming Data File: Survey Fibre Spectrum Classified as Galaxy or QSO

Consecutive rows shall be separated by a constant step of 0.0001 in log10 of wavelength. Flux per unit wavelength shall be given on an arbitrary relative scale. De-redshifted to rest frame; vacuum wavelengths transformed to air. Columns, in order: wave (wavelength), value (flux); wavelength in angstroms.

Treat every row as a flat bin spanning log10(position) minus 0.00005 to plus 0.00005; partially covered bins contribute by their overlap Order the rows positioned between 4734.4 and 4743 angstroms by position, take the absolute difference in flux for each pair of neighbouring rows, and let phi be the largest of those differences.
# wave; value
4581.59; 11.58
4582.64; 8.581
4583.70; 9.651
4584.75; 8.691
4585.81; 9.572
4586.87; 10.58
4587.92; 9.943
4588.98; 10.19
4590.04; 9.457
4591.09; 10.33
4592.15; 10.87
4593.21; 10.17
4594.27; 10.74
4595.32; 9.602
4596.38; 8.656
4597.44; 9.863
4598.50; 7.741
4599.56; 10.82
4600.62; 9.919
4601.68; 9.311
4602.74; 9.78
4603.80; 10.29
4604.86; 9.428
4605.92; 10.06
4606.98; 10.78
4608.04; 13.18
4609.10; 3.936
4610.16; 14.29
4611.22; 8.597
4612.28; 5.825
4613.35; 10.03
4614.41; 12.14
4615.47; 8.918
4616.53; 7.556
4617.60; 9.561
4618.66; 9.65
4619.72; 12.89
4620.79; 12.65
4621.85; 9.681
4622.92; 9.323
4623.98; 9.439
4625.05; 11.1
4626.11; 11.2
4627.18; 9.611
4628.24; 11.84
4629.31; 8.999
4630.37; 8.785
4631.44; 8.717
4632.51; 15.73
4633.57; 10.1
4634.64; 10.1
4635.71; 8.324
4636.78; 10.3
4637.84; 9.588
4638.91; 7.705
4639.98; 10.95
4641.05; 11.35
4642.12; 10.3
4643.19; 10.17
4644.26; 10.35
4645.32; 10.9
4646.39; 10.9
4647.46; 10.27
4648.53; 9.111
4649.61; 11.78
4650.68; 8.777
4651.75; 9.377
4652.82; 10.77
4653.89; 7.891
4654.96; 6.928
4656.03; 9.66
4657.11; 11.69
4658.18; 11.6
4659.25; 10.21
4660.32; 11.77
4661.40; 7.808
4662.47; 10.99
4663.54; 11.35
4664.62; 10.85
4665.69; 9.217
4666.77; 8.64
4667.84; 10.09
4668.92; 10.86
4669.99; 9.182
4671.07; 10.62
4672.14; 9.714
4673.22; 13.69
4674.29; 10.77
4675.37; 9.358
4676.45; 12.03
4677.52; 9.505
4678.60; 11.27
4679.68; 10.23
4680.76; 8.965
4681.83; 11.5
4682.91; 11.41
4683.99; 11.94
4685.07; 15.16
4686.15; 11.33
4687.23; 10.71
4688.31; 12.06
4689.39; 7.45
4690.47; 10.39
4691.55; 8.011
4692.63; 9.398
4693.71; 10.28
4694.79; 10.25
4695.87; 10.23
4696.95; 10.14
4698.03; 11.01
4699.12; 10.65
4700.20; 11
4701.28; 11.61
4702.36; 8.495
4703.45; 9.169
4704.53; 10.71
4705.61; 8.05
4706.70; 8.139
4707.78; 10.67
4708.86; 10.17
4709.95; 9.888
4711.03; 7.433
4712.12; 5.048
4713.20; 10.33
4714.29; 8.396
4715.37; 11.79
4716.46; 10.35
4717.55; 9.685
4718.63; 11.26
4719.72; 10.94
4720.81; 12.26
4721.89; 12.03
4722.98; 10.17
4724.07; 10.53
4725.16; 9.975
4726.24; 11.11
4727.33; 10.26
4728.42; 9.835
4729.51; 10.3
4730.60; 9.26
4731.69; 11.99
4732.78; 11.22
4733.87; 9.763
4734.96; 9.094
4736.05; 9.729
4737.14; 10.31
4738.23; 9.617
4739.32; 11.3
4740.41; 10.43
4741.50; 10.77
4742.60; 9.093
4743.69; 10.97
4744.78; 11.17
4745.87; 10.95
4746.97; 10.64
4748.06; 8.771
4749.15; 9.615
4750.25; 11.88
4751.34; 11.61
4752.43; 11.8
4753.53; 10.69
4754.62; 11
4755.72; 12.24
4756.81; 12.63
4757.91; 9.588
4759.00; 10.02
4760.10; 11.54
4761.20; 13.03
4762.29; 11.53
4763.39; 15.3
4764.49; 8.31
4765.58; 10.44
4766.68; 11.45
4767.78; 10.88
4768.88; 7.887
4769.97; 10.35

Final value 1.7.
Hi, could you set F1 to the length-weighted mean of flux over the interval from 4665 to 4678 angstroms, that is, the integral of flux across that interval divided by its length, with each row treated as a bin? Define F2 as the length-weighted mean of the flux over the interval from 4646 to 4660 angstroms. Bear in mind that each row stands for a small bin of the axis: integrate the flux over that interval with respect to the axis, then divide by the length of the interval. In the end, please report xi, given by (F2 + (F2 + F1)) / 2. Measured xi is 15.1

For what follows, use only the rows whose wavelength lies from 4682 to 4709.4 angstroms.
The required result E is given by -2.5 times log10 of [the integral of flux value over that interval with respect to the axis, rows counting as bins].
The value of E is -6.13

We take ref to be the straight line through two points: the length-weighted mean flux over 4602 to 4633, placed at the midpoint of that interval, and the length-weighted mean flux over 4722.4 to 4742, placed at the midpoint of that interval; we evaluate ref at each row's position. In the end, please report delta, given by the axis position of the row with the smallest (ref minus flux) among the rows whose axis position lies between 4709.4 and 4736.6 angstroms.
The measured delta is 4720.81 angstroms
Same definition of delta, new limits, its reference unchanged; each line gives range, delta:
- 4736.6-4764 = 4763.39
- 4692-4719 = 4715.37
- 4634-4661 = 4649.61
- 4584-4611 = 4610.16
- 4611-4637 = 4632.51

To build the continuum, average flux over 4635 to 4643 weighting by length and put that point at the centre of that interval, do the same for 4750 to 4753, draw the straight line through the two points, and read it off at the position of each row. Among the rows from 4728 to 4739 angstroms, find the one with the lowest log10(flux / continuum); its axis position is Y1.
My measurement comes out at 4734.96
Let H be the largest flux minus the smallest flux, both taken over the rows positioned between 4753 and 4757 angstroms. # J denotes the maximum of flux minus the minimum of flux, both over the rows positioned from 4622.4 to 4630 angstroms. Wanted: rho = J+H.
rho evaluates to 5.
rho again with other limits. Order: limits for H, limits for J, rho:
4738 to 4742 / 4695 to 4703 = 5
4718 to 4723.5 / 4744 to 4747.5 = 3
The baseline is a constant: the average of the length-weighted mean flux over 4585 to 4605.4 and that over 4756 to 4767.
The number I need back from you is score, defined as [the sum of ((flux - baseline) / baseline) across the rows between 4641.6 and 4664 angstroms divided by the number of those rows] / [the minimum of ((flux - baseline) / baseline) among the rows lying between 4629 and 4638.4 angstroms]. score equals 0.22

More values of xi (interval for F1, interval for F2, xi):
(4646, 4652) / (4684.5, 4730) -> 15.2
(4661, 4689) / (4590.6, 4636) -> 15.4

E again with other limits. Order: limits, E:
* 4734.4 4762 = -6.18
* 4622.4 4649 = -6.09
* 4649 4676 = -6.09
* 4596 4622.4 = -6.04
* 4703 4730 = -6.07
